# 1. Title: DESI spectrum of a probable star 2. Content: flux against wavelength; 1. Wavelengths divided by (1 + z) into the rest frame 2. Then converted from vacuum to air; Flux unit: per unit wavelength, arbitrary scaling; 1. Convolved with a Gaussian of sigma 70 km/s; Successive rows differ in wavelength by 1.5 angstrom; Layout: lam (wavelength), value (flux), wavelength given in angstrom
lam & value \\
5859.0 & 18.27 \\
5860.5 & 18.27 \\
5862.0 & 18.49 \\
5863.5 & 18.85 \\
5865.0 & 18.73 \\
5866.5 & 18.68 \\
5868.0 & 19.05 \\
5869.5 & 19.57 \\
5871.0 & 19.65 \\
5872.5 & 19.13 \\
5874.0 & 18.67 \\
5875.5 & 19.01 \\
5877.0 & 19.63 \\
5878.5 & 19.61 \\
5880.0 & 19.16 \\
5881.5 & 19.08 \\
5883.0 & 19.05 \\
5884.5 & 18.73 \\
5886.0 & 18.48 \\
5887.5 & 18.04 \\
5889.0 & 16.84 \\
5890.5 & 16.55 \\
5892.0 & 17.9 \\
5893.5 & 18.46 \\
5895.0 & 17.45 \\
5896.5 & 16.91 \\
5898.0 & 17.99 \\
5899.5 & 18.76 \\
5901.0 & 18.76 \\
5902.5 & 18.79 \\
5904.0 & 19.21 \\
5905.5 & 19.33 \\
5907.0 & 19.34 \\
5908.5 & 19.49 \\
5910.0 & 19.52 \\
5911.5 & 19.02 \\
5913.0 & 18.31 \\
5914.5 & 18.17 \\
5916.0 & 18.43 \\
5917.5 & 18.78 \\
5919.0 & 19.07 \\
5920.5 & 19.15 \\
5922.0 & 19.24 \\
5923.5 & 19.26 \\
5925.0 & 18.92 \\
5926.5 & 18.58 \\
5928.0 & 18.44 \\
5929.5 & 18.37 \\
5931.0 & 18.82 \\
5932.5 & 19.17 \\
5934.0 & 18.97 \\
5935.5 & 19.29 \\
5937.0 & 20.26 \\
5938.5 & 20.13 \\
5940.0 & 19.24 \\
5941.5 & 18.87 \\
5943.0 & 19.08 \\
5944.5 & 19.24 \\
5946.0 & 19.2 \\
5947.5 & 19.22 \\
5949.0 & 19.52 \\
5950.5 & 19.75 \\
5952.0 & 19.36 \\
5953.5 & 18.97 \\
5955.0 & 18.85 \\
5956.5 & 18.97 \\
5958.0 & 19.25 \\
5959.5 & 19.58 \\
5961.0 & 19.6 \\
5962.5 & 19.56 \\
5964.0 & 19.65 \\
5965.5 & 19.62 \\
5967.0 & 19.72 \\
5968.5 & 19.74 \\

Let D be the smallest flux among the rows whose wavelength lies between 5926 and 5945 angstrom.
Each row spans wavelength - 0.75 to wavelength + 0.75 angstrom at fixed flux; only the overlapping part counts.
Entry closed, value 18.37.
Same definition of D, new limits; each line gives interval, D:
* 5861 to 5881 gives 18.49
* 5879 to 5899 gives 16.55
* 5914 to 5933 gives 18.17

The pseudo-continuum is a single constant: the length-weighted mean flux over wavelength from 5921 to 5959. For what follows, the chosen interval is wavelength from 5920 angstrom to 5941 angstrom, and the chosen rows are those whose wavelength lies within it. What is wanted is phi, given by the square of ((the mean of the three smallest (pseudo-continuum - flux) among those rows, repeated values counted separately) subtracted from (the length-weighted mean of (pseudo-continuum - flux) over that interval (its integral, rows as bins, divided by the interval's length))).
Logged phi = 0.6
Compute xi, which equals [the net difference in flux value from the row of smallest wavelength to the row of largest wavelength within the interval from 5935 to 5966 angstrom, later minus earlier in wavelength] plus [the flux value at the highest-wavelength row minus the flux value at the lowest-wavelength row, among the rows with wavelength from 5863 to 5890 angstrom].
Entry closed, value -1.7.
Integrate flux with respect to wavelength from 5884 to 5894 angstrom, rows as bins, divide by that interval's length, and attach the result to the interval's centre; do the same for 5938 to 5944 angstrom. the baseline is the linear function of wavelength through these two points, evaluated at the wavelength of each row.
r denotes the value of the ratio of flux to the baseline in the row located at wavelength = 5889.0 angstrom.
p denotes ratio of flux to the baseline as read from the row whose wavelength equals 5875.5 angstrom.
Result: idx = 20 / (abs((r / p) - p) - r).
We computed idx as -27.7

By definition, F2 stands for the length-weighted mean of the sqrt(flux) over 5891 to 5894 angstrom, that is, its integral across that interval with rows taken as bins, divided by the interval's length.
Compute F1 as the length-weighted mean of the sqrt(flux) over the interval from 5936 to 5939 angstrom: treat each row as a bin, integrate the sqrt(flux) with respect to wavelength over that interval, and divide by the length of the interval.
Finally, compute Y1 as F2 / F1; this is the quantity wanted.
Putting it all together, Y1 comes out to 0.95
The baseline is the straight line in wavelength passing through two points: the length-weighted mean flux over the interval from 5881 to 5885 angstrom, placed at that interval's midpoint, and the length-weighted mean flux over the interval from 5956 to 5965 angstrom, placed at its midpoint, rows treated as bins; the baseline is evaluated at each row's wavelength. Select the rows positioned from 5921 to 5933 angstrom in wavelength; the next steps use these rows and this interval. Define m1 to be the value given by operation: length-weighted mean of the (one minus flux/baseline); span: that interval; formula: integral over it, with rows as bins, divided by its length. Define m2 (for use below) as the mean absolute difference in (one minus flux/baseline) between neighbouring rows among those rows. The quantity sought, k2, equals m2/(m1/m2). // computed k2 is 0.008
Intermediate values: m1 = 0.02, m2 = 0.013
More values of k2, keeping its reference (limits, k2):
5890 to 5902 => 0.026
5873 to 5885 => -0.020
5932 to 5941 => -0.065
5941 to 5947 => 0.004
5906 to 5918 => 0.019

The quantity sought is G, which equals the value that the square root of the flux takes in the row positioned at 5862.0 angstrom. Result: 4.30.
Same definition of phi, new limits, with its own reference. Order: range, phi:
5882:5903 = 0.7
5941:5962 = 0.2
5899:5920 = 0.3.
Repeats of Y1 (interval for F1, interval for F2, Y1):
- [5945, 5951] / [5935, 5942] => 1.00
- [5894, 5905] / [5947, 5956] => 1.03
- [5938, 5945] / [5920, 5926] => 1.00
